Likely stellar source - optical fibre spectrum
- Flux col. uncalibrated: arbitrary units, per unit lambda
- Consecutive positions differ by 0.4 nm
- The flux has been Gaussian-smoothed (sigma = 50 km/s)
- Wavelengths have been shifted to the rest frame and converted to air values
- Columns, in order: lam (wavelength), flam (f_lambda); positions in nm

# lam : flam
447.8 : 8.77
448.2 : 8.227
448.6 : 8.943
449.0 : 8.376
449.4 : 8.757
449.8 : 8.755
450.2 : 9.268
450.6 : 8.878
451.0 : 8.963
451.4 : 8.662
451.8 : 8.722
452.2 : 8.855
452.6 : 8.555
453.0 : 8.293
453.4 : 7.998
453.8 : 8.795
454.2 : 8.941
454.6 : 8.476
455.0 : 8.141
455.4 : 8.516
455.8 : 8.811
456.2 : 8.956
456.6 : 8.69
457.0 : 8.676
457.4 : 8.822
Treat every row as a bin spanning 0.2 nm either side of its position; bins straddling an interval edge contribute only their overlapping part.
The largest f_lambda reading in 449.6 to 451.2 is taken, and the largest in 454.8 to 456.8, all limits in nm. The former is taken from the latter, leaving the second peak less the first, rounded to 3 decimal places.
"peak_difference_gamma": -0.312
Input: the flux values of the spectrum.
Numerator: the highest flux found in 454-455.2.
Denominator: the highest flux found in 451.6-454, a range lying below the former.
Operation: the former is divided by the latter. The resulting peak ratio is 1.01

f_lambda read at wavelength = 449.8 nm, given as 8.755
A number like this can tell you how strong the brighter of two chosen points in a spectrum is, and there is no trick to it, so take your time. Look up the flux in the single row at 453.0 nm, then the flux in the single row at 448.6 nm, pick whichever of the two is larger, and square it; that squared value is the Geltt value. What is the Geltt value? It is 80.0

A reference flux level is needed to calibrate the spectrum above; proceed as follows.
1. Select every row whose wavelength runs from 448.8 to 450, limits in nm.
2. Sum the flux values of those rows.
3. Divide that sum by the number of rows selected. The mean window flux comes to 8.63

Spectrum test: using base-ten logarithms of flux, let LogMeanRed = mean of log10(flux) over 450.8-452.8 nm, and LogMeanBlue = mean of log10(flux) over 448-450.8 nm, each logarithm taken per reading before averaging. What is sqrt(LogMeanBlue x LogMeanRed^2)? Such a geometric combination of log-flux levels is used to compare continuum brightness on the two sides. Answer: 0.914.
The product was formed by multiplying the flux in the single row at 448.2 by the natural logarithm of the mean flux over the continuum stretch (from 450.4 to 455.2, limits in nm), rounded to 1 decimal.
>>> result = 17.7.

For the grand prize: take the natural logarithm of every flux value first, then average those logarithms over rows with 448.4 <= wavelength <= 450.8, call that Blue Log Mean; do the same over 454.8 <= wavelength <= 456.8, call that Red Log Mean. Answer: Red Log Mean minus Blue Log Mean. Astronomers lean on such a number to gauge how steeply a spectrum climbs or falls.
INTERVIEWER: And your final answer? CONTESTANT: -0.024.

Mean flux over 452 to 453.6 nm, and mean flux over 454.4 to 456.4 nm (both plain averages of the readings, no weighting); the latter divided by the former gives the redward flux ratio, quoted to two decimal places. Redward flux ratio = 1.02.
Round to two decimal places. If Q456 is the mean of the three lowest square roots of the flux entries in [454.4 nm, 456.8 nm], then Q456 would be 2.89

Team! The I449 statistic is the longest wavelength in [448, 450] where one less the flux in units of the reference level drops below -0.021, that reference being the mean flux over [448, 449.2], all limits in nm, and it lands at 449.8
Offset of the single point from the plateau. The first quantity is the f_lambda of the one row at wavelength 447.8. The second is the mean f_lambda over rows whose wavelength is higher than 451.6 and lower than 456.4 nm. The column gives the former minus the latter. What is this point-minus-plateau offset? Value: 0.2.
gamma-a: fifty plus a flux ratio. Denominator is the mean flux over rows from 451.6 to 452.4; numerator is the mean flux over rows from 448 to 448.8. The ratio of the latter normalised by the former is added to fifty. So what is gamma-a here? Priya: 51.0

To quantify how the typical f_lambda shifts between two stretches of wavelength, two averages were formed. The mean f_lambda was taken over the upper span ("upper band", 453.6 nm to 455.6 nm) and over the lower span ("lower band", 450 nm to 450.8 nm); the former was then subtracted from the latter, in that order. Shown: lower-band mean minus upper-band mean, 0.50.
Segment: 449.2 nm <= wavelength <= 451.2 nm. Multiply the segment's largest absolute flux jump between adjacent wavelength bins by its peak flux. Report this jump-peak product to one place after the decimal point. 4.8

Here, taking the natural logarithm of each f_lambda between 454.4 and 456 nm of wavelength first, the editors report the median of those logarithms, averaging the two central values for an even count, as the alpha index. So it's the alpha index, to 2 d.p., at 2.14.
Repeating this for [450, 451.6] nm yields 2.19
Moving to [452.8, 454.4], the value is 2.14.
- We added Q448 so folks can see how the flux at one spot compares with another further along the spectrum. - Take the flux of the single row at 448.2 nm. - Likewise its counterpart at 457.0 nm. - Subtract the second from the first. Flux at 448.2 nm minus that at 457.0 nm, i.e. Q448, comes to -0.4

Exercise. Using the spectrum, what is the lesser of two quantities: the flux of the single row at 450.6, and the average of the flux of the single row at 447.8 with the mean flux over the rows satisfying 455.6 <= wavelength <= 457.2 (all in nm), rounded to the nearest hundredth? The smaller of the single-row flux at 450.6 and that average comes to 8.78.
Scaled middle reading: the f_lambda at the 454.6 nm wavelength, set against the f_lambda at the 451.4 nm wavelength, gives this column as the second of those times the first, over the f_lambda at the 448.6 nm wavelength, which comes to 8.21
